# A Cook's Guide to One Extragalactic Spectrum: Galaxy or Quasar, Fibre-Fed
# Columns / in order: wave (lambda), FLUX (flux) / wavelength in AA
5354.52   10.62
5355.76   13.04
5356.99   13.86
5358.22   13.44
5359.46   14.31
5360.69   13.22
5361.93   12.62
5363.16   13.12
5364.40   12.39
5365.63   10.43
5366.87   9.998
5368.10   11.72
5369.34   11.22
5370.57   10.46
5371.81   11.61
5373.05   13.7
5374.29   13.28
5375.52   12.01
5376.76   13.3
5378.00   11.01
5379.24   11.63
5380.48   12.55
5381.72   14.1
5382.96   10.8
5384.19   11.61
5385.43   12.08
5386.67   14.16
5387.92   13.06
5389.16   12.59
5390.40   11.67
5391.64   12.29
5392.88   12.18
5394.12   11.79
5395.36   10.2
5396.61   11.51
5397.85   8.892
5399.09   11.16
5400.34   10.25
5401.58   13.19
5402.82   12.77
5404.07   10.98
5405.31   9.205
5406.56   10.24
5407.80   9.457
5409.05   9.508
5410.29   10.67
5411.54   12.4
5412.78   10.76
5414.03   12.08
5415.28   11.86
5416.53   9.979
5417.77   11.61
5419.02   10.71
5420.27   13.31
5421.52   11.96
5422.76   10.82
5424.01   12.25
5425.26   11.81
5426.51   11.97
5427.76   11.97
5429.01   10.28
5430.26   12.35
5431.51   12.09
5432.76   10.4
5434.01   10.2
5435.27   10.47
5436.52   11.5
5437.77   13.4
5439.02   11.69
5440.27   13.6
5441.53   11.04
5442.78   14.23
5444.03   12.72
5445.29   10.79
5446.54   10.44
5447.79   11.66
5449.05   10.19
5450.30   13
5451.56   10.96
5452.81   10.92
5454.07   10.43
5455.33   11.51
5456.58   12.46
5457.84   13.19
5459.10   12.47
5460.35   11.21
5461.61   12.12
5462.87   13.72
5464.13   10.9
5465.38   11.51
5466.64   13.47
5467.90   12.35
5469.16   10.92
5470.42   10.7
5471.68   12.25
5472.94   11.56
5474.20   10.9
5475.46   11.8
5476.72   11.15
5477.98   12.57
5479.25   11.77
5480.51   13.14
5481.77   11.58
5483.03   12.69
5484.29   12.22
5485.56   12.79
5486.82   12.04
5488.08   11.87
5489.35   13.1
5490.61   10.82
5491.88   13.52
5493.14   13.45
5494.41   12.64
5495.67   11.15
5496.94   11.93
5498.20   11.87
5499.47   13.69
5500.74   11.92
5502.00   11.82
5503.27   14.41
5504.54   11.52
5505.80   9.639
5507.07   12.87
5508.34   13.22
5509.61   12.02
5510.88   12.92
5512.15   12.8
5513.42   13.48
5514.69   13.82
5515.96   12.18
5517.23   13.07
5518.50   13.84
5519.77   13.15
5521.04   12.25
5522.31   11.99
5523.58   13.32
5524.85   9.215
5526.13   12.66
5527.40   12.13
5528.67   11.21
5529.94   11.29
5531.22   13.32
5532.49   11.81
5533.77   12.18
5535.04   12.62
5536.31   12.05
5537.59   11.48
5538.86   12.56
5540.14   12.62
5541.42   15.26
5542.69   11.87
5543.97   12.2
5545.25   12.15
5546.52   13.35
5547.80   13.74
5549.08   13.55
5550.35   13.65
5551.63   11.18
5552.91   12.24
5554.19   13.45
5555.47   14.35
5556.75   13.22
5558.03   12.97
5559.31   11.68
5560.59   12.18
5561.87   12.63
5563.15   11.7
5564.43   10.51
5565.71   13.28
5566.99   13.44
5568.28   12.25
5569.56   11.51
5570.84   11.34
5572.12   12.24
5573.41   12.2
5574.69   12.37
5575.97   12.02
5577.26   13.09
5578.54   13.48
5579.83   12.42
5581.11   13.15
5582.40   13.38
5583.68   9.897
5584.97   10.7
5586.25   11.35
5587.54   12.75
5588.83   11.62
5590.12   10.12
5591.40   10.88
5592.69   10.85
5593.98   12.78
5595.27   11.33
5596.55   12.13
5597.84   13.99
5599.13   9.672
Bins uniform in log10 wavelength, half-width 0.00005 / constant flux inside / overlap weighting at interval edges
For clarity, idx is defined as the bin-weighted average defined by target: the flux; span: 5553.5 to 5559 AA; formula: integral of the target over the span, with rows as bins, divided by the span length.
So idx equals 13.4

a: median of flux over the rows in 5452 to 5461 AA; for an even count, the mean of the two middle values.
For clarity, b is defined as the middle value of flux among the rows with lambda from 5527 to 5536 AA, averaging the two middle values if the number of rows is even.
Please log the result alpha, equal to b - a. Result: 0.6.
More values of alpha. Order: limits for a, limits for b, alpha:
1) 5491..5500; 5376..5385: -1.0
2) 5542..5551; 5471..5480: -1.6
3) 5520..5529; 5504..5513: 0.7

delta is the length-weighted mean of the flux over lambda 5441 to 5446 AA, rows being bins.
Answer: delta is 12.2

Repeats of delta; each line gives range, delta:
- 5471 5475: 11.6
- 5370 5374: 12.0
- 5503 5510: 12.2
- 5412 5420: 11.3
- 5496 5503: 12.3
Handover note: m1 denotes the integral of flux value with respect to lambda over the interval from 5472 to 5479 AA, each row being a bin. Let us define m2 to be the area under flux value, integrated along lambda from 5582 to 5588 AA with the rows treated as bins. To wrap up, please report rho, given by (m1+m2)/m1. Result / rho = 1.85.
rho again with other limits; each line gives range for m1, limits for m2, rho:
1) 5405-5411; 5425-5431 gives 2.18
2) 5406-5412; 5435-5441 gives 2.17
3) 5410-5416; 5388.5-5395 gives 2.13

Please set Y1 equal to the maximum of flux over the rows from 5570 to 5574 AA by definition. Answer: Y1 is 12.24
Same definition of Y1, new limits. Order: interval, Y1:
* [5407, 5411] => 10.67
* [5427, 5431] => 12.35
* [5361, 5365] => 13.12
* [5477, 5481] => 13.14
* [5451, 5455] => 10.96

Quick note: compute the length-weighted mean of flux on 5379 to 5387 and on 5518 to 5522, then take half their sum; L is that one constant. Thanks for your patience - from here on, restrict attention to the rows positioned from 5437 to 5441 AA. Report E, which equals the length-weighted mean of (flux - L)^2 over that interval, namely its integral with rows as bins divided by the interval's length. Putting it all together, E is 0.85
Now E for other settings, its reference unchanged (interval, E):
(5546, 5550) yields 0.78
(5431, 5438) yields 3.30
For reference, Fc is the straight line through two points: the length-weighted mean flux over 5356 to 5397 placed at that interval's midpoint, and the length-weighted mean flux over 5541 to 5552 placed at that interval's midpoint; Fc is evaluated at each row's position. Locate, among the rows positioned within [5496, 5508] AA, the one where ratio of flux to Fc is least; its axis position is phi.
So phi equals 5505.80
